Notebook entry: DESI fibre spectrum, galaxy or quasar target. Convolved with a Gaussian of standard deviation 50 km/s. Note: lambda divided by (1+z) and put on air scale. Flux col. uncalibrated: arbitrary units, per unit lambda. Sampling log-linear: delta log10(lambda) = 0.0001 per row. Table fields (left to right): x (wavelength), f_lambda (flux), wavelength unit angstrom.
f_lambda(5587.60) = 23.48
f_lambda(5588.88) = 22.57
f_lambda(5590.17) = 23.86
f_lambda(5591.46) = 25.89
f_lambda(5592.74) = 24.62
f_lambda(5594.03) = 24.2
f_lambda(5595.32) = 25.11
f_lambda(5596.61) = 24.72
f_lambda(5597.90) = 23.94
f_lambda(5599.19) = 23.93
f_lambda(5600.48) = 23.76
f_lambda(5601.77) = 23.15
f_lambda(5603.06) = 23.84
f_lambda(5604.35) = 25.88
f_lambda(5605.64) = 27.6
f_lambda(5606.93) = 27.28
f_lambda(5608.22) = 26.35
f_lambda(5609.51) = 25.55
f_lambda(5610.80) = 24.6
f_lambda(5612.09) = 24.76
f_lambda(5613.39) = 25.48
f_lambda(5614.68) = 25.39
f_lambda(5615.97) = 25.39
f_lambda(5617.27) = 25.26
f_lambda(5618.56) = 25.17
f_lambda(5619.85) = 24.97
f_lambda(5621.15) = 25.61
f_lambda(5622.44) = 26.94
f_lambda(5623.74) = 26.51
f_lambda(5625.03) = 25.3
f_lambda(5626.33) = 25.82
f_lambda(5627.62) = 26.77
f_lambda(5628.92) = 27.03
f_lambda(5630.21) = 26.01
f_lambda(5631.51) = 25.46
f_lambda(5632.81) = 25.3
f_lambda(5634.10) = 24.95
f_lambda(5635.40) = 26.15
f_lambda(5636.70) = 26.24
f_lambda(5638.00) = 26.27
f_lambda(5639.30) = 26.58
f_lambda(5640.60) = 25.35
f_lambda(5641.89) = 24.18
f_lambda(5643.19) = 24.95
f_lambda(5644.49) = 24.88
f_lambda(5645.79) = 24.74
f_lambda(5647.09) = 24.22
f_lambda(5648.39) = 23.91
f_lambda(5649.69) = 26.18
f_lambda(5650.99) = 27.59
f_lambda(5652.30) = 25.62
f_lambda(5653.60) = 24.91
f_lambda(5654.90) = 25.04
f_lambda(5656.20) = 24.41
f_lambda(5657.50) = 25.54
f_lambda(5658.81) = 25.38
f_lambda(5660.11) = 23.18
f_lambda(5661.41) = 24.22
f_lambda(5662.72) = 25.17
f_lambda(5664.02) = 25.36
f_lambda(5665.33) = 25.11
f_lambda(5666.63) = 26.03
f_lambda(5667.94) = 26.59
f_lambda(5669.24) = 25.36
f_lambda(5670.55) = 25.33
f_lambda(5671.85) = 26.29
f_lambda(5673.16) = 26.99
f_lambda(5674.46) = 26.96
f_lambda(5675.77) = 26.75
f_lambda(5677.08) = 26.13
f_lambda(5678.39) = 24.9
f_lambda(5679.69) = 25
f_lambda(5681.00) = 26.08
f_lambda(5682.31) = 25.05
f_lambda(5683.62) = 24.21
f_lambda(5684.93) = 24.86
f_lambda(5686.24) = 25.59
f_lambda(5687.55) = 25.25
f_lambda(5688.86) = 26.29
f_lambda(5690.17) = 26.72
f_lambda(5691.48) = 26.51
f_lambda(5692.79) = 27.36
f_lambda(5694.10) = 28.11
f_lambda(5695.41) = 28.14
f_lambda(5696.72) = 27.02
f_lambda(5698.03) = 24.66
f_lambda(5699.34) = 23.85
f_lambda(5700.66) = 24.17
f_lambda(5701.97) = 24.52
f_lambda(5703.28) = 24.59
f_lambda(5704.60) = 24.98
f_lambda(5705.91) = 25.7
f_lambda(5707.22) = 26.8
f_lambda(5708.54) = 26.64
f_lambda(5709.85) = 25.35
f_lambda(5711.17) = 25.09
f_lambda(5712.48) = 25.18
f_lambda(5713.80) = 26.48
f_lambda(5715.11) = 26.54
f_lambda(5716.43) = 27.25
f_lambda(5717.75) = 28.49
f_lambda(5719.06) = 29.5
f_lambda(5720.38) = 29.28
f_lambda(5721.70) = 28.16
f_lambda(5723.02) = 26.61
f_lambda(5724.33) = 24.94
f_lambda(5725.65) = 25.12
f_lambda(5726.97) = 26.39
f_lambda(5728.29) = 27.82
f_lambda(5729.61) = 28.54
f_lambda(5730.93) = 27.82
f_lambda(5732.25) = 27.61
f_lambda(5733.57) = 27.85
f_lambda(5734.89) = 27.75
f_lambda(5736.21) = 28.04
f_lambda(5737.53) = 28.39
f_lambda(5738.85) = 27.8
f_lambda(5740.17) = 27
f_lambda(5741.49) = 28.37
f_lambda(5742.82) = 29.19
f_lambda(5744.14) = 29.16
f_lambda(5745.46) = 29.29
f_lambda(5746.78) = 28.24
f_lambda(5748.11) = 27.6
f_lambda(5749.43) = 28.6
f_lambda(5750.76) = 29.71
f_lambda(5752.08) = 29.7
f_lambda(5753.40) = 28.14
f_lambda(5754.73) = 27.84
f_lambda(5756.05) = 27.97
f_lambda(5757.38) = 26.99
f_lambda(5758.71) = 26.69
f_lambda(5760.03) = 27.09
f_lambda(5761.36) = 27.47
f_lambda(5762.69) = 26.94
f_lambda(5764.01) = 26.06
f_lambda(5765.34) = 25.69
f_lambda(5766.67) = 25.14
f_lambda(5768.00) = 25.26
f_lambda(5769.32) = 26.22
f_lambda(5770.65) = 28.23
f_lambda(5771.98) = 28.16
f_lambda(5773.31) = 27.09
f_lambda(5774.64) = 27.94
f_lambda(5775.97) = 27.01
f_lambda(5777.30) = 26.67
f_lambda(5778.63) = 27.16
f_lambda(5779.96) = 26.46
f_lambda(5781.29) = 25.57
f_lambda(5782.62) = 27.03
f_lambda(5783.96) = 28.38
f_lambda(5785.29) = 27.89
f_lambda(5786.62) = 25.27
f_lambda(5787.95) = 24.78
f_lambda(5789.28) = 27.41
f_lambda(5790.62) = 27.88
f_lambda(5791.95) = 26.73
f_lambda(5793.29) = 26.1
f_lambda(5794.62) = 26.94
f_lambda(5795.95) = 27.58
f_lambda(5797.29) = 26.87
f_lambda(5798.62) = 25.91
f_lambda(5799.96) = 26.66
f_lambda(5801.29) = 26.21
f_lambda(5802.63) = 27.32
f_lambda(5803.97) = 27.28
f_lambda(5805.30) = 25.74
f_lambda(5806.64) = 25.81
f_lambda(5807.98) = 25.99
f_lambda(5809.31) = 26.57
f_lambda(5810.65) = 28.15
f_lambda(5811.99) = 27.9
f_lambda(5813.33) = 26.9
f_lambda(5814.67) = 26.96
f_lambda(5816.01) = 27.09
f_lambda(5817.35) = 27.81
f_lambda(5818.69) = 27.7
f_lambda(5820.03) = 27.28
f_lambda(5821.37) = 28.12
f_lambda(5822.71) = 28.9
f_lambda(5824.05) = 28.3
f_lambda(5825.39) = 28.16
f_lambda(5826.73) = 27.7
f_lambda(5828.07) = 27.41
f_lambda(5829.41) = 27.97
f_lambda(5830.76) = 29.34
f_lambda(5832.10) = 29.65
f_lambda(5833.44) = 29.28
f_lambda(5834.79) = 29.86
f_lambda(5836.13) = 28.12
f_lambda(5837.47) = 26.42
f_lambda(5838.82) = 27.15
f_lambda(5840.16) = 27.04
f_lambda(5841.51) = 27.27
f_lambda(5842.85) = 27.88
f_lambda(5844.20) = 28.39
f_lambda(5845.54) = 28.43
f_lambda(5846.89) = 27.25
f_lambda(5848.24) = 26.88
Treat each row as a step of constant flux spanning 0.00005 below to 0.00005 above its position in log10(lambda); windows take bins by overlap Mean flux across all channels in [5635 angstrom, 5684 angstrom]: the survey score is 25.4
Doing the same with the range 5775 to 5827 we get 27.0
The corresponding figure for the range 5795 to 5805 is 26.8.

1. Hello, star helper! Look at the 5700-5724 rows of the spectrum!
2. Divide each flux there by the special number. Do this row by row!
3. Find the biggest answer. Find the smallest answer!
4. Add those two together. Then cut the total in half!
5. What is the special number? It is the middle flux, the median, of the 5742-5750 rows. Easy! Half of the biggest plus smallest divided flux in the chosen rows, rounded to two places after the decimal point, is 0.93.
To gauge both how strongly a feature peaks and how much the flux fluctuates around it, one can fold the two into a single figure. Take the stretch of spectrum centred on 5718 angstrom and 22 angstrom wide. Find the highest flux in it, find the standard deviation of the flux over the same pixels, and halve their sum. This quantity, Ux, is 15.5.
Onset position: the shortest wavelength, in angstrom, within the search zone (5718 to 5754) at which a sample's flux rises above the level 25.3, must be 5719.06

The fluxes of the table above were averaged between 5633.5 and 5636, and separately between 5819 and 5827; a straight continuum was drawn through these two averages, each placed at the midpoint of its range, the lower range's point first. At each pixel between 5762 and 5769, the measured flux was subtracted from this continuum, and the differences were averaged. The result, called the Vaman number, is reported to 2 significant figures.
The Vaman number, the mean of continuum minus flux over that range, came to 1.5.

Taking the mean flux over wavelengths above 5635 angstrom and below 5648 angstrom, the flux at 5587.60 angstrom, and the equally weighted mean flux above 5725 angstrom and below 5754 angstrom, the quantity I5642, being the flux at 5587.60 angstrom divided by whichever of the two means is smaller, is 0.93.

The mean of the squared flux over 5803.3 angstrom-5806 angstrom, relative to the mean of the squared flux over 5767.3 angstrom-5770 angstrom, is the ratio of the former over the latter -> 1.06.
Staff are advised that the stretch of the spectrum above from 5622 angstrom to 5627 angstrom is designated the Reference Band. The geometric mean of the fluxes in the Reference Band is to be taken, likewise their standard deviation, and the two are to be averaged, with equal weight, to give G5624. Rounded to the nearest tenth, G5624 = 13.4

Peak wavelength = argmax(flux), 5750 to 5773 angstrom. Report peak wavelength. 5750.76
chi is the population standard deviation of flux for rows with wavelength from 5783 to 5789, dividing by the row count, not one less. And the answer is 1.6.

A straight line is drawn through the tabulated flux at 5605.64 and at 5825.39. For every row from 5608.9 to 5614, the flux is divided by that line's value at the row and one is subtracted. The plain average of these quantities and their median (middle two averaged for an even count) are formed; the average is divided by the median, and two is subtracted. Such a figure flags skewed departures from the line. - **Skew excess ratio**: -0.99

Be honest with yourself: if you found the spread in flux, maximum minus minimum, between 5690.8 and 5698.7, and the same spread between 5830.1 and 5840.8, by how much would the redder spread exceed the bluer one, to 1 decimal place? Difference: 0.0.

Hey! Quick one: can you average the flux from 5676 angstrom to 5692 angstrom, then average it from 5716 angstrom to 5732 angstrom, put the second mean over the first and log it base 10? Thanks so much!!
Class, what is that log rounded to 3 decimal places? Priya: 0.032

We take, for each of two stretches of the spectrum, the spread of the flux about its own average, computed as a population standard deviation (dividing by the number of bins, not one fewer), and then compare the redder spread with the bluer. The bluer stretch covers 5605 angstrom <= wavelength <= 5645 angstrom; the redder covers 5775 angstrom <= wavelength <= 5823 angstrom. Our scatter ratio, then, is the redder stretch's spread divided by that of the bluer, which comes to 1.10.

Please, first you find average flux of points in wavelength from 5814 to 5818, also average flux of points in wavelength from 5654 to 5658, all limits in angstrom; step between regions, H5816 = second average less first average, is -2.3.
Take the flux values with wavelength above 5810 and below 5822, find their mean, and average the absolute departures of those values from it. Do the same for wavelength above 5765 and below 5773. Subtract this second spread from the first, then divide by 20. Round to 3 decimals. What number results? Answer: -0.036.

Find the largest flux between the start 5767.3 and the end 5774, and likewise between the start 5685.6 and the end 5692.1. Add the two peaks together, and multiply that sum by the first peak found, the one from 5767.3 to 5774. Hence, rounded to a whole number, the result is 1551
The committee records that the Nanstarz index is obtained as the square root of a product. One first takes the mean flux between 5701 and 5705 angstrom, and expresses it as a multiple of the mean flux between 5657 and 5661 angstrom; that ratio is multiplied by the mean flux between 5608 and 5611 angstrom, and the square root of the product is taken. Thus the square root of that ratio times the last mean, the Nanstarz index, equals 5.05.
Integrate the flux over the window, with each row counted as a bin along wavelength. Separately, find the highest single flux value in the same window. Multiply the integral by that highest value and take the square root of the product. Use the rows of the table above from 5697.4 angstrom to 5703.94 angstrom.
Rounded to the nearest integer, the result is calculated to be 63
